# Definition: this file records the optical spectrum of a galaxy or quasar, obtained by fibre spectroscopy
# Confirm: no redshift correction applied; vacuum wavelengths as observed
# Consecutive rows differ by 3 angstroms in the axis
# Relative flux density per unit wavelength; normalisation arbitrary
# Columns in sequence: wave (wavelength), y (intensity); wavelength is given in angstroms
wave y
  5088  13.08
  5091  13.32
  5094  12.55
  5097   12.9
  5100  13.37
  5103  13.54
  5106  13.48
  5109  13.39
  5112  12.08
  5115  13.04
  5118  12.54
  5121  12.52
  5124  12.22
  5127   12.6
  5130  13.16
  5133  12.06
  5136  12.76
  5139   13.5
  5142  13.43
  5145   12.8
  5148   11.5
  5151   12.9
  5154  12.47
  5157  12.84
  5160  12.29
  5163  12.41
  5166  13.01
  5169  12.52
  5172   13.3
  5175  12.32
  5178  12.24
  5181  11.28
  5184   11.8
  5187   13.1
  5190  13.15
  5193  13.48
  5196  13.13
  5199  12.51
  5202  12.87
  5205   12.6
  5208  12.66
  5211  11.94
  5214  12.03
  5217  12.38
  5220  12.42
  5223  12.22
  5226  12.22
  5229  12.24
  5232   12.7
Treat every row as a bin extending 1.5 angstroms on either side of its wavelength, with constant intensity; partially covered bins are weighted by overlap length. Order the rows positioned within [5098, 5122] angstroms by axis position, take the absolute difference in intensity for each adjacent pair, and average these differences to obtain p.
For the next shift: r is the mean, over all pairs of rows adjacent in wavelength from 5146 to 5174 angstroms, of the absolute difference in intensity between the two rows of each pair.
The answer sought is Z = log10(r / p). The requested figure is 0.1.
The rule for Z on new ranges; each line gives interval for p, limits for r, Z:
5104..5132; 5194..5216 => -0.2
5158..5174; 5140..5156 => 0.3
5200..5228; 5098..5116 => 0.4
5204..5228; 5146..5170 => 0.4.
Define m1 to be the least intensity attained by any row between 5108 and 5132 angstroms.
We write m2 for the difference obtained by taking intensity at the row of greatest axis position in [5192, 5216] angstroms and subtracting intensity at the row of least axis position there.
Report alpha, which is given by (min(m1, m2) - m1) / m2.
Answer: 9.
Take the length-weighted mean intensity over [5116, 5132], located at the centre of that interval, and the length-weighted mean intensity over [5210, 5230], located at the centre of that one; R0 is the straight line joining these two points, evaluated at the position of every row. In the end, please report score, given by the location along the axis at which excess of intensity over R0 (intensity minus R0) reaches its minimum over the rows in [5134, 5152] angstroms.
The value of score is 5148 angstroms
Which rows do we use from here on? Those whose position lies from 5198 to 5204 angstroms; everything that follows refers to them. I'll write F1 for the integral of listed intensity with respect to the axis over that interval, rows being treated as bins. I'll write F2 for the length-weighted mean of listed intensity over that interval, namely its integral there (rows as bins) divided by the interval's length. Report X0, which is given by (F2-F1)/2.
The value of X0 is -31.7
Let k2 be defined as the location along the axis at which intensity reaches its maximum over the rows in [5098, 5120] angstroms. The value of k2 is 5103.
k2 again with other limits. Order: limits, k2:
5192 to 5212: 5193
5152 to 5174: 5172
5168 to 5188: 5172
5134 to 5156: 5139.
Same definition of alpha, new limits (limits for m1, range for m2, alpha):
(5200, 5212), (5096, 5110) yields -23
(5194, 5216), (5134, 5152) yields -84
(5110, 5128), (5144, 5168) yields -57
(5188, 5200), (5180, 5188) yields -6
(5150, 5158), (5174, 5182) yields 13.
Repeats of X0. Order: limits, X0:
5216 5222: -31.0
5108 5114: -31.8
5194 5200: -32.3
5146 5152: -30.5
